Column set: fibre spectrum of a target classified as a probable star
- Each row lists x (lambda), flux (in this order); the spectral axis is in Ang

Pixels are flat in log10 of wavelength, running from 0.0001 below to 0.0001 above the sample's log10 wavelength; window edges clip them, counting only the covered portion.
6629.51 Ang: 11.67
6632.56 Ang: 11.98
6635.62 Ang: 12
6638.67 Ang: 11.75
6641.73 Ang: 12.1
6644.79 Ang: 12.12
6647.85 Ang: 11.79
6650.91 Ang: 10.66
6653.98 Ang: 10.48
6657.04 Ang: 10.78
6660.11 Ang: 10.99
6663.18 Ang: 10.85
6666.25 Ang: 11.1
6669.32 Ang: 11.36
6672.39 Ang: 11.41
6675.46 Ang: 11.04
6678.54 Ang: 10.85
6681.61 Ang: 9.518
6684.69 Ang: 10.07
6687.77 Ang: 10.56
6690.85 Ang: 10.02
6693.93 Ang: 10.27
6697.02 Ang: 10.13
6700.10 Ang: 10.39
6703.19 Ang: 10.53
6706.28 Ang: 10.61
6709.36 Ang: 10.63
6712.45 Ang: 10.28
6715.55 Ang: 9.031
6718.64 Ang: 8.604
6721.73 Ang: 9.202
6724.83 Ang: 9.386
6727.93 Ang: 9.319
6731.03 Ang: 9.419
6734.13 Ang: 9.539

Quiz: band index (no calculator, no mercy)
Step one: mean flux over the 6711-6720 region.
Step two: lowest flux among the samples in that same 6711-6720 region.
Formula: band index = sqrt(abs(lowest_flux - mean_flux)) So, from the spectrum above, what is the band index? 0.84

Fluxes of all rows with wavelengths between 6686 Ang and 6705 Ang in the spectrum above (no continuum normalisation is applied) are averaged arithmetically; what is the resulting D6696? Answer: 10.3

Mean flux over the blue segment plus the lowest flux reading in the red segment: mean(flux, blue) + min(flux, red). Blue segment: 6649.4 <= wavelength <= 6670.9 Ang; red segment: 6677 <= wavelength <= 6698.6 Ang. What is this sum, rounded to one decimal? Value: 20.4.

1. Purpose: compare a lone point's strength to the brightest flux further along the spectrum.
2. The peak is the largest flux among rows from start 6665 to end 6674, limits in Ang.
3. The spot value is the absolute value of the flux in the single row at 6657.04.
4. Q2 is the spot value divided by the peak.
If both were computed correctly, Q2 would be 0.9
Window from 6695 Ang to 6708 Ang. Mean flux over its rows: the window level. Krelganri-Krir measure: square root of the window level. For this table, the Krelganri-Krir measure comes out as 3.23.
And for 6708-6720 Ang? 3.10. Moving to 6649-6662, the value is 3.28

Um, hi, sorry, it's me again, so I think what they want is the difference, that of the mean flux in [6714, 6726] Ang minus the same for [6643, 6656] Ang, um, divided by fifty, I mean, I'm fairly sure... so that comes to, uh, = -0.044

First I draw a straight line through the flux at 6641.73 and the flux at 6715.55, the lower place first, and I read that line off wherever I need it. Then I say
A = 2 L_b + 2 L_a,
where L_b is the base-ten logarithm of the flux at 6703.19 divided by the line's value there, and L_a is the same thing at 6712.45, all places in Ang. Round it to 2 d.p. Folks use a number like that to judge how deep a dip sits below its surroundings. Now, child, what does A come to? 0.19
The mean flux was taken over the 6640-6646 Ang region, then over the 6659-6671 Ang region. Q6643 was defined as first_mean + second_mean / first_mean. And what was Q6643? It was 13.0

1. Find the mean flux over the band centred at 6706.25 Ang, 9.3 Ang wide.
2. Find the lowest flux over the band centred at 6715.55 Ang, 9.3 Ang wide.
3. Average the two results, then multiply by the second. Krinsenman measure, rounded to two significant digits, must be 83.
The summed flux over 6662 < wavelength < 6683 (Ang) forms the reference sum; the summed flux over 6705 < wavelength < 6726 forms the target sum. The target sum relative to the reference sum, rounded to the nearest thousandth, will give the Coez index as 0.890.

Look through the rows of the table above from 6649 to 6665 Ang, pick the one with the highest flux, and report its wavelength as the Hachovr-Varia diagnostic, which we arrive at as 6660.11 Ang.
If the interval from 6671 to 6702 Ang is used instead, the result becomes 6672.39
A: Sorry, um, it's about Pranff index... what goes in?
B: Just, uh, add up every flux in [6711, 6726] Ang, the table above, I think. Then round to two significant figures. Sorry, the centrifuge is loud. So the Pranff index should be 47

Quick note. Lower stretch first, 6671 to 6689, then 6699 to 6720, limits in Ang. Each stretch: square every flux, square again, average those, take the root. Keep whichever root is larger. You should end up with 113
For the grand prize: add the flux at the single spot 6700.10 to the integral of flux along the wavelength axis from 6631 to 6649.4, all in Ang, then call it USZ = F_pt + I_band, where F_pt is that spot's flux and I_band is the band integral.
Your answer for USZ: 230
